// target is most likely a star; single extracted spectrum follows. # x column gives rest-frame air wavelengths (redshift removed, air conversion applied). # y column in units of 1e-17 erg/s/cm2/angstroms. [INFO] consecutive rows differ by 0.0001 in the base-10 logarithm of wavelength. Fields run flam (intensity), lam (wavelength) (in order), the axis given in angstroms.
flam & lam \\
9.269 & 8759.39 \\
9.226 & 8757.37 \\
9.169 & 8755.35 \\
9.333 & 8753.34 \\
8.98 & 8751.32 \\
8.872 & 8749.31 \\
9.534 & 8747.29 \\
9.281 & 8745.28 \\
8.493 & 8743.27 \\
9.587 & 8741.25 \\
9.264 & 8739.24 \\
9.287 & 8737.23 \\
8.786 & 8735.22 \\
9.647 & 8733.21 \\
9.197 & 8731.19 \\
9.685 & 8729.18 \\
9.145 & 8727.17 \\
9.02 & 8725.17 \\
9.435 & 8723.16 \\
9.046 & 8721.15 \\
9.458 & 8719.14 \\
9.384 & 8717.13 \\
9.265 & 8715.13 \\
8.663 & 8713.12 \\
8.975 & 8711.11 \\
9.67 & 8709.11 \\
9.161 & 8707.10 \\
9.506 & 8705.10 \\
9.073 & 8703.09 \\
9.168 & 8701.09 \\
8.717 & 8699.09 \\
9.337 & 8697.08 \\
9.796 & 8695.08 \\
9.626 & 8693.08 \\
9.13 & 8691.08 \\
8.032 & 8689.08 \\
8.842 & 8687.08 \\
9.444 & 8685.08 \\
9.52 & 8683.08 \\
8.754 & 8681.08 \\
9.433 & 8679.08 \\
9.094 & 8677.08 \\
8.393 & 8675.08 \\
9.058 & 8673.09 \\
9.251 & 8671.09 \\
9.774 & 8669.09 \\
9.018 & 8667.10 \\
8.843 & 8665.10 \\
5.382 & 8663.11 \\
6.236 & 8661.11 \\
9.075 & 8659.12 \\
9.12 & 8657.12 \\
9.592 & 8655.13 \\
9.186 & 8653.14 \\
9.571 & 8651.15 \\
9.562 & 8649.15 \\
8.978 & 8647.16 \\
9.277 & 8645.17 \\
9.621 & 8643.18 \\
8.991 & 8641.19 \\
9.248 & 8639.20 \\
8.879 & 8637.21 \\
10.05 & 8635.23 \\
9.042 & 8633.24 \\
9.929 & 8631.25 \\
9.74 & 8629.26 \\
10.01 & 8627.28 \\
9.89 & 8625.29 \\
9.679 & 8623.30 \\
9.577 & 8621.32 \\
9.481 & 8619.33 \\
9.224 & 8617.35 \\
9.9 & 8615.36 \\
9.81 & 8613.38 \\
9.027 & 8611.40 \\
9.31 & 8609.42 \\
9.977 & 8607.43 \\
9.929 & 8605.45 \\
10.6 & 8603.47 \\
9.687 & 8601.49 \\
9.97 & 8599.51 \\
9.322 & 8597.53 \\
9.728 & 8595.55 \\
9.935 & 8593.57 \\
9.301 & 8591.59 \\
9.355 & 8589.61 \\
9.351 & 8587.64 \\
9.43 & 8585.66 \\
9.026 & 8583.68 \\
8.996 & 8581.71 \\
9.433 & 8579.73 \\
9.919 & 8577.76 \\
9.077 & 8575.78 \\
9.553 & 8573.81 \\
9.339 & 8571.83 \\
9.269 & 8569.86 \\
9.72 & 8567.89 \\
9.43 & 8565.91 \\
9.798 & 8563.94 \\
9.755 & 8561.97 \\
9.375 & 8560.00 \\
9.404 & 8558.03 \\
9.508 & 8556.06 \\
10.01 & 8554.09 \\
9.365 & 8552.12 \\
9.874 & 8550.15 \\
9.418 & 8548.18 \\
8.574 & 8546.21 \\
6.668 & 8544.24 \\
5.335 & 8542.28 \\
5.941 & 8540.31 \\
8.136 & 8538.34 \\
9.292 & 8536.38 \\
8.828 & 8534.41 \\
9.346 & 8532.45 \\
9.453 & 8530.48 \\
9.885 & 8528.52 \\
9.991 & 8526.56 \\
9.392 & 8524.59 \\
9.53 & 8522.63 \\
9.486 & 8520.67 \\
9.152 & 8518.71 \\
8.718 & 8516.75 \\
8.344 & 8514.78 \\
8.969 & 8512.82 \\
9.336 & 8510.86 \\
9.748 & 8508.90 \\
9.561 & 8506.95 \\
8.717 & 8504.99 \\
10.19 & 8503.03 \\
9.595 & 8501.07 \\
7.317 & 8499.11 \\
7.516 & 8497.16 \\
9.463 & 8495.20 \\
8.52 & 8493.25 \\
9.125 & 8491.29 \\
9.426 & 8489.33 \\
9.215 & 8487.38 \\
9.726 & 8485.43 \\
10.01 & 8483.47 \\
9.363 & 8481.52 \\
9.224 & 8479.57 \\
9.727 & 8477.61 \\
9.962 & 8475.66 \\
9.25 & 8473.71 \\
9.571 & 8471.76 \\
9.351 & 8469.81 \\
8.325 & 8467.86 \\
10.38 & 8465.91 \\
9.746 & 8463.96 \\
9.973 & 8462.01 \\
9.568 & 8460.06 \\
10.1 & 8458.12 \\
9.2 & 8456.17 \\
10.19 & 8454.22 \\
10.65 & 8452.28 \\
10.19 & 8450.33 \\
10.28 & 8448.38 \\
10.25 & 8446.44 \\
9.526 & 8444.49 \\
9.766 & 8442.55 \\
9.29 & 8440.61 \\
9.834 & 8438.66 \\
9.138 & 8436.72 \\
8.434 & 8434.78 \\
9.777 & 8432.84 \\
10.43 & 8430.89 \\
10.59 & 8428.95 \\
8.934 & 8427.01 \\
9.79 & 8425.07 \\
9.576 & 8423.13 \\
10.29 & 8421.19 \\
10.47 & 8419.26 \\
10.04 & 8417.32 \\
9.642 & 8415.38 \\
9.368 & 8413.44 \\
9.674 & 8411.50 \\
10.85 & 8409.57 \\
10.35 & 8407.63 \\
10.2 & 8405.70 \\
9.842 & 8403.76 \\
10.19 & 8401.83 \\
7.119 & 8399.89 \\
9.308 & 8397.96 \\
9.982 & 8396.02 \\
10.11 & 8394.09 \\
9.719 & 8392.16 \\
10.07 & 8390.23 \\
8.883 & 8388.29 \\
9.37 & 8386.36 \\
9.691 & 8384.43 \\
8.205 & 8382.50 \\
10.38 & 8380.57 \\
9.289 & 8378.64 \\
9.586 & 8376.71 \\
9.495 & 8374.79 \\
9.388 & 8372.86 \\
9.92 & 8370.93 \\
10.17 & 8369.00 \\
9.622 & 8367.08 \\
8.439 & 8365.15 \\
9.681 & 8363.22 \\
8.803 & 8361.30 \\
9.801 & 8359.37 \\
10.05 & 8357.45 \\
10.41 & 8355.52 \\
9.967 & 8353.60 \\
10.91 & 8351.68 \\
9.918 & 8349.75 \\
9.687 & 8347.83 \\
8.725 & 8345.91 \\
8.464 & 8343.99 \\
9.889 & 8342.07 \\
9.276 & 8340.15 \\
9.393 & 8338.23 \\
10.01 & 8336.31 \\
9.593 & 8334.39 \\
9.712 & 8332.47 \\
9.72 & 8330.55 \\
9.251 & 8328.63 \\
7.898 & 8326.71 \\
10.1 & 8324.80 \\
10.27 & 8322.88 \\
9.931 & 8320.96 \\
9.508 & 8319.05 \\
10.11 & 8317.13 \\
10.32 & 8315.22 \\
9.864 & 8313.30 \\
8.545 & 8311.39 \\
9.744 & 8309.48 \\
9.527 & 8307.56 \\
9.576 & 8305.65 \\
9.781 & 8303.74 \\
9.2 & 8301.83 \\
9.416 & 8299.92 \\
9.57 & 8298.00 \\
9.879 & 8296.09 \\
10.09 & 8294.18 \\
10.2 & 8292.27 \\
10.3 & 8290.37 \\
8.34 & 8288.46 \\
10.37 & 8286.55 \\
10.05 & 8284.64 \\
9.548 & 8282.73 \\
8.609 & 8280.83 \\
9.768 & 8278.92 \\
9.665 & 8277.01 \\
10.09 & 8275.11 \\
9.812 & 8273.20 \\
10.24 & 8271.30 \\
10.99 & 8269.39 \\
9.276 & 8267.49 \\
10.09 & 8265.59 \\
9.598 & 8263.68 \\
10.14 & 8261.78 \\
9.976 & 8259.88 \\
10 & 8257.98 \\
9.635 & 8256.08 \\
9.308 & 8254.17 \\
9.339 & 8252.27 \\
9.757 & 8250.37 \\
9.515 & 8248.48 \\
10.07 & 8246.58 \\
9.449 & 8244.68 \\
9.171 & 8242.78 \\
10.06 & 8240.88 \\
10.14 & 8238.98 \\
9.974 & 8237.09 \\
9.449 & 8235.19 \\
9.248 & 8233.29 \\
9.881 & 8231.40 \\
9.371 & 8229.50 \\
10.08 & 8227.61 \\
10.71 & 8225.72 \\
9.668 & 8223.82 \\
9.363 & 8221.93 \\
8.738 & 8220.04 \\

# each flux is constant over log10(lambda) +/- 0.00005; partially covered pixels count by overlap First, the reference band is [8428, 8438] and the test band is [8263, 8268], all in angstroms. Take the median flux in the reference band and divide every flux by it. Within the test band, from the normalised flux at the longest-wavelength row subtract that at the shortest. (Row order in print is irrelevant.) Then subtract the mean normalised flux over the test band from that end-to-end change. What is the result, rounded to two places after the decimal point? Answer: -1.02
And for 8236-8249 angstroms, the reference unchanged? -1.05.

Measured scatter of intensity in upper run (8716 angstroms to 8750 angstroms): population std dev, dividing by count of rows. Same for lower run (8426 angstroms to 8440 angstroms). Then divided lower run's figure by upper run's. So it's 2.3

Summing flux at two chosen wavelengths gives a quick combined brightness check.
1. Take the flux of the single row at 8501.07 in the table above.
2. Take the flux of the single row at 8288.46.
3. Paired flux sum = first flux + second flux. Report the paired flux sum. 17.9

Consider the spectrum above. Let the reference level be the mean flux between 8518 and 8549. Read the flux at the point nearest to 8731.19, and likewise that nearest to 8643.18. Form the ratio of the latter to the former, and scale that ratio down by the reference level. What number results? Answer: 0.12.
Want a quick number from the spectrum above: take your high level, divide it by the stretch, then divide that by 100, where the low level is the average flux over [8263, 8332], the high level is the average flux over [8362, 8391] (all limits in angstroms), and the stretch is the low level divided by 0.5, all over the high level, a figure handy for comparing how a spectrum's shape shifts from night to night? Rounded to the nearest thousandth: 0.046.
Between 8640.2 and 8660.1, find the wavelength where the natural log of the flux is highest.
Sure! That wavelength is 8643.18 angstroms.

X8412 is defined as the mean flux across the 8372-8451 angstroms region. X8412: 9.7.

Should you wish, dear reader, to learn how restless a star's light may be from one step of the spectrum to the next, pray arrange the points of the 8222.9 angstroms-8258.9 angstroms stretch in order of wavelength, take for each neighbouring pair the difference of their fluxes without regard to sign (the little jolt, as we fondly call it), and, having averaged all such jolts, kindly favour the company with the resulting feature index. 0.5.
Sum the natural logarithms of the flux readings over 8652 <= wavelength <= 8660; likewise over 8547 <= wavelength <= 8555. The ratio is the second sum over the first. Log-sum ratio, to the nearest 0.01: 1.02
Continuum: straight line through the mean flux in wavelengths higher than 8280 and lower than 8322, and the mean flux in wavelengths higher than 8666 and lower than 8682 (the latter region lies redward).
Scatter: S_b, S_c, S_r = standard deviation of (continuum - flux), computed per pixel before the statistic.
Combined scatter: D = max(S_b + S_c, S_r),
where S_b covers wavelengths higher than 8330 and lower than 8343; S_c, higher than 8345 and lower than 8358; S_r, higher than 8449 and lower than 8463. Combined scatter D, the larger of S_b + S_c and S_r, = 0.9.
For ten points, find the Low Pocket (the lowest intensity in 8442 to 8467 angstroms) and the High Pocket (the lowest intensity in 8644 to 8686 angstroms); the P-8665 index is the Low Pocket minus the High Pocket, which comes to 3.8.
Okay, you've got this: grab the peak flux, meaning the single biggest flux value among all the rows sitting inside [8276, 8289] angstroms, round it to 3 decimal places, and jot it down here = 10.370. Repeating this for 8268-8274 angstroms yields 10.990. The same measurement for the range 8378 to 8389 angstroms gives 10.380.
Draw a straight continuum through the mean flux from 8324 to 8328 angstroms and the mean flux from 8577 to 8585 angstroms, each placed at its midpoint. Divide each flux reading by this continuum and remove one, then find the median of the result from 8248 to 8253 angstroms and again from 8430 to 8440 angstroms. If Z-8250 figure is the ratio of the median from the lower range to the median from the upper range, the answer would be 1.0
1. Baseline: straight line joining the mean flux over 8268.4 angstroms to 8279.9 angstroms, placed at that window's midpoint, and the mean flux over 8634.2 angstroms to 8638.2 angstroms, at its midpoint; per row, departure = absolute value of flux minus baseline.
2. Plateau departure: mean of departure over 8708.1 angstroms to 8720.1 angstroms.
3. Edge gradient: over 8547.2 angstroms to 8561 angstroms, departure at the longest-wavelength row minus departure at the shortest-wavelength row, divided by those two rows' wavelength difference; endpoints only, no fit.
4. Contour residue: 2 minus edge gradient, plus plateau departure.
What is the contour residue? 2.27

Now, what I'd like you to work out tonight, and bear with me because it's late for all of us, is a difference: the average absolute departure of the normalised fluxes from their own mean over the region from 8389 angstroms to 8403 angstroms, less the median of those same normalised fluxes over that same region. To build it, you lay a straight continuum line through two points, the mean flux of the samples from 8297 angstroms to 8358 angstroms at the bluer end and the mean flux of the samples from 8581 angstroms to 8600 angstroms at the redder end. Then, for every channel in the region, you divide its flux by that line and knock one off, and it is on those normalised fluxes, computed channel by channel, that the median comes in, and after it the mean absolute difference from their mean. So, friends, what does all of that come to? 0.035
